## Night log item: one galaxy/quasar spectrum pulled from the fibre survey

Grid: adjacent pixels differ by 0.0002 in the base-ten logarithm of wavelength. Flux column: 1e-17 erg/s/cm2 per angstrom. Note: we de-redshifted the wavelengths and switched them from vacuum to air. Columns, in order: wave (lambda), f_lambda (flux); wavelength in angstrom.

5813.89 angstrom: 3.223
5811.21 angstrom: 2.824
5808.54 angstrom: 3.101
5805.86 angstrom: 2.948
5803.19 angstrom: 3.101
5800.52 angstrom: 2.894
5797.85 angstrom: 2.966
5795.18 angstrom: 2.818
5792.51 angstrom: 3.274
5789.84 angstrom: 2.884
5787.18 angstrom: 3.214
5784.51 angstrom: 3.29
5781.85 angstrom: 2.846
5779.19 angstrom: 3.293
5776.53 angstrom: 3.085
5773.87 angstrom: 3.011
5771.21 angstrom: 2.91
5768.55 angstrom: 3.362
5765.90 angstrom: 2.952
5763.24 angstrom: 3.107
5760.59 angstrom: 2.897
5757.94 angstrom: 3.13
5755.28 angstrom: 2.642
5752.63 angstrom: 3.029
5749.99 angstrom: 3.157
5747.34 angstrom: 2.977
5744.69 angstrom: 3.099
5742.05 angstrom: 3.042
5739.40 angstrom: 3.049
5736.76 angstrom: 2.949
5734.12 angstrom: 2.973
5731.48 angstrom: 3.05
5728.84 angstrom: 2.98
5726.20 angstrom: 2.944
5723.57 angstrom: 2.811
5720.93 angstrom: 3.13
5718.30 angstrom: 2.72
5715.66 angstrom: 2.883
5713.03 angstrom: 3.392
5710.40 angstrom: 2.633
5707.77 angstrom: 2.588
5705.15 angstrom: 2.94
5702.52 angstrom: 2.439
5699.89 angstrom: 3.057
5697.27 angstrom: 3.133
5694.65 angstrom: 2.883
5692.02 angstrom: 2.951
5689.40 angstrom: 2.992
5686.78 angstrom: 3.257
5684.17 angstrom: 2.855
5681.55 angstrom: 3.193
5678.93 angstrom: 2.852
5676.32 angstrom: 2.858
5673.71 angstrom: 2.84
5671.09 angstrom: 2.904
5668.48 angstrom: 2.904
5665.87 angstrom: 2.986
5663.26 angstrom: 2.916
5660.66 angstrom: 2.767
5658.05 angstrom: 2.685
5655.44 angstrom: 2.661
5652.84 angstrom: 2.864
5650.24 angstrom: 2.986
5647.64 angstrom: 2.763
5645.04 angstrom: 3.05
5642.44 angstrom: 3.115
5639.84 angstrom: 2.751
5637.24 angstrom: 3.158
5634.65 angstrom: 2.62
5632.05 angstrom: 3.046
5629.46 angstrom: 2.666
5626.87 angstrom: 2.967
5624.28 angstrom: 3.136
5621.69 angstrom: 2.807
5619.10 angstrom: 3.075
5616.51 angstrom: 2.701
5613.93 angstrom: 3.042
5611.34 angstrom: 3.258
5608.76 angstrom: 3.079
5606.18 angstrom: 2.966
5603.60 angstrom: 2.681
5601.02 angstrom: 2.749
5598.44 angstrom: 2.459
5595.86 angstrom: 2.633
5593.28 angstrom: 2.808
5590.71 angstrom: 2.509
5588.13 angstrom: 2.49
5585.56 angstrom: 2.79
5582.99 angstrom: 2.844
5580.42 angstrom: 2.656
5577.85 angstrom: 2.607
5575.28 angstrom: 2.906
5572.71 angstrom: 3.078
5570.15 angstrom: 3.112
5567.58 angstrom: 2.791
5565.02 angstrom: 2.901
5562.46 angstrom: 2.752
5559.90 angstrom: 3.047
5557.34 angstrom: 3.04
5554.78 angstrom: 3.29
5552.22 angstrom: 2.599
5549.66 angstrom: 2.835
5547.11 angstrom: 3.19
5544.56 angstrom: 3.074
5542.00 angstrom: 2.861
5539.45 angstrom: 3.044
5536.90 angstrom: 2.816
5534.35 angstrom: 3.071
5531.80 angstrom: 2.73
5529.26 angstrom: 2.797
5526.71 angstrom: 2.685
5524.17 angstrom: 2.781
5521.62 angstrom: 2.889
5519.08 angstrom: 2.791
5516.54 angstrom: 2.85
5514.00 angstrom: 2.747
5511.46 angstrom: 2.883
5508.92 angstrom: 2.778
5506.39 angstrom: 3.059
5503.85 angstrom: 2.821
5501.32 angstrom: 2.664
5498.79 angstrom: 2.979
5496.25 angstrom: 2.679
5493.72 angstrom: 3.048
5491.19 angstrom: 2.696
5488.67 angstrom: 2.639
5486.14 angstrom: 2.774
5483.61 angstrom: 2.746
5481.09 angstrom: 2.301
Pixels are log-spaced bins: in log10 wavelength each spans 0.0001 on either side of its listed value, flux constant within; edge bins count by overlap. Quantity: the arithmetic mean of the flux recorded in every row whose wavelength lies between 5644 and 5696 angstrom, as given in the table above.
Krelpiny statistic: 2.91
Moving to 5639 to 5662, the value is 2.85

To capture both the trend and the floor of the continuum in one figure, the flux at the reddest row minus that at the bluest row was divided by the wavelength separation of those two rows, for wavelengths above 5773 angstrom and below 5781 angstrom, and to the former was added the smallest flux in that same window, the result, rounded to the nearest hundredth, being 3.06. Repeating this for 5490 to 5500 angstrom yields 2.72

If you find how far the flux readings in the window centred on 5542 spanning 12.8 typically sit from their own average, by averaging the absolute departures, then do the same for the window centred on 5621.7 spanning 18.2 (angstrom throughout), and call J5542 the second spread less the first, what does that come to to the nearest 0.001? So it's 0.035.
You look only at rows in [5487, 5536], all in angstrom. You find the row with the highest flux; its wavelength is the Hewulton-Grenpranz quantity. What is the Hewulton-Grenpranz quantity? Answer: 5534.35 angstrom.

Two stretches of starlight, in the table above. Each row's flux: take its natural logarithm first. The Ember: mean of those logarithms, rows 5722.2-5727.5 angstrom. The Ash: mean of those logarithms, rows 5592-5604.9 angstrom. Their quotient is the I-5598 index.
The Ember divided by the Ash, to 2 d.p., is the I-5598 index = 1.08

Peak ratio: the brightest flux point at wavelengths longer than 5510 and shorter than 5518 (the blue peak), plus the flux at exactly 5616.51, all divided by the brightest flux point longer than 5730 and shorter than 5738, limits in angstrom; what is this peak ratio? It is 1.831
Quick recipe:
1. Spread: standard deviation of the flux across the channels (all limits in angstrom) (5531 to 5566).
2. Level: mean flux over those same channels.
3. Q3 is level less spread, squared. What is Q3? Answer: 7.6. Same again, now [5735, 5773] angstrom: 8.2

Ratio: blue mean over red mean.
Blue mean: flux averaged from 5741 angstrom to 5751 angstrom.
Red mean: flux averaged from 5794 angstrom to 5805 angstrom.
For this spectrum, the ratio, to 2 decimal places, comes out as 1.04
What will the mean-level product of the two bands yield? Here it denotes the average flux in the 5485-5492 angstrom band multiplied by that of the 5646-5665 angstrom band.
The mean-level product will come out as 7.6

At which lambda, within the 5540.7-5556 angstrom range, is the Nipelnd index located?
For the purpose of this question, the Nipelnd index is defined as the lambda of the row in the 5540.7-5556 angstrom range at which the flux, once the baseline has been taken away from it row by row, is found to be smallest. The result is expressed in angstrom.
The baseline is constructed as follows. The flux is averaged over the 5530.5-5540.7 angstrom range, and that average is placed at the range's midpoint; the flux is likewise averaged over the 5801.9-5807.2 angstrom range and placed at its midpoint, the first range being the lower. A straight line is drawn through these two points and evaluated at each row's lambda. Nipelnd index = 5552.22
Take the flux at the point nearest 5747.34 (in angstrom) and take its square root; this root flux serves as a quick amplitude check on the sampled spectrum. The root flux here 1.73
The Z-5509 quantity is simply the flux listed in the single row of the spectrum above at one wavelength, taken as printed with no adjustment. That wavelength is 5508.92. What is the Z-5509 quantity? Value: 2.778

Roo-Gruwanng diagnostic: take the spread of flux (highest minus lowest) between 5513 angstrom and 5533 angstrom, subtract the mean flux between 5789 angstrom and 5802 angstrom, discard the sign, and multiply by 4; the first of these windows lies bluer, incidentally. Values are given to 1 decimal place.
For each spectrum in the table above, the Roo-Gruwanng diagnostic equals 11.1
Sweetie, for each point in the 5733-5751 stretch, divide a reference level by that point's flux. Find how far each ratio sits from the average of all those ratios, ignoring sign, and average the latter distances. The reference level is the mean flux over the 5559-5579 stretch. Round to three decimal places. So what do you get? 0.019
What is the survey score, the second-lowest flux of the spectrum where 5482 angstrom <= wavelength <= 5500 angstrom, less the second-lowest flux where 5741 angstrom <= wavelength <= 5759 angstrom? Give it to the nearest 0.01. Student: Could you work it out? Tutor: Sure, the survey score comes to -0.30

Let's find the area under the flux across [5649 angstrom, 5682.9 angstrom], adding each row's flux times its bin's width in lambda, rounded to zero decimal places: 98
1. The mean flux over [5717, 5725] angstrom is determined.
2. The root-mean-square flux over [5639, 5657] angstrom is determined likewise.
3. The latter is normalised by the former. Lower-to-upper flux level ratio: 1.00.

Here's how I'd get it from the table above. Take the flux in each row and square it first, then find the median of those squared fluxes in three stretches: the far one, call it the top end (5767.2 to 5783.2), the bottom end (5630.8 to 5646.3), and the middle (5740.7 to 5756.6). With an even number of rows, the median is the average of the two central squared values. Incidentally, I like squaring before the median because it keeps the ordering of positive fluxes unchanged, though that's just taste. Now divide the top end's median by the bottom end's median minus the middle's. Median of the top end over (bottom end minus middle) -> 122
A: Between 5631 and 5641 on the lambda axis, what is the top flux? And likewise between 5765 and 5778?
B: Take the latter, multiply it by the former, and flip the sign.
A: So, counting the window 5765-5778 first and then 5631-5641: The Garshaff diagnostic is -10.6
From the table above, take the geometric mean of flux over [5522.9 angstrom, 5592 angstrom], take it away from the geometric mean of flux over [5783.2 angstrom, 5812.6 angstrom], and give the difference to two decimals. 0.17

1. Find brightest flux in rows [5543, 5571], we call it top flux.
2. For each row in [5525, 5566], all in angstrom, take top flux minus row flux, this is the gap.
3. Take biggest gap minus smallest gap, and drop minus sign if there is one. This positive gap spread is 0.69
